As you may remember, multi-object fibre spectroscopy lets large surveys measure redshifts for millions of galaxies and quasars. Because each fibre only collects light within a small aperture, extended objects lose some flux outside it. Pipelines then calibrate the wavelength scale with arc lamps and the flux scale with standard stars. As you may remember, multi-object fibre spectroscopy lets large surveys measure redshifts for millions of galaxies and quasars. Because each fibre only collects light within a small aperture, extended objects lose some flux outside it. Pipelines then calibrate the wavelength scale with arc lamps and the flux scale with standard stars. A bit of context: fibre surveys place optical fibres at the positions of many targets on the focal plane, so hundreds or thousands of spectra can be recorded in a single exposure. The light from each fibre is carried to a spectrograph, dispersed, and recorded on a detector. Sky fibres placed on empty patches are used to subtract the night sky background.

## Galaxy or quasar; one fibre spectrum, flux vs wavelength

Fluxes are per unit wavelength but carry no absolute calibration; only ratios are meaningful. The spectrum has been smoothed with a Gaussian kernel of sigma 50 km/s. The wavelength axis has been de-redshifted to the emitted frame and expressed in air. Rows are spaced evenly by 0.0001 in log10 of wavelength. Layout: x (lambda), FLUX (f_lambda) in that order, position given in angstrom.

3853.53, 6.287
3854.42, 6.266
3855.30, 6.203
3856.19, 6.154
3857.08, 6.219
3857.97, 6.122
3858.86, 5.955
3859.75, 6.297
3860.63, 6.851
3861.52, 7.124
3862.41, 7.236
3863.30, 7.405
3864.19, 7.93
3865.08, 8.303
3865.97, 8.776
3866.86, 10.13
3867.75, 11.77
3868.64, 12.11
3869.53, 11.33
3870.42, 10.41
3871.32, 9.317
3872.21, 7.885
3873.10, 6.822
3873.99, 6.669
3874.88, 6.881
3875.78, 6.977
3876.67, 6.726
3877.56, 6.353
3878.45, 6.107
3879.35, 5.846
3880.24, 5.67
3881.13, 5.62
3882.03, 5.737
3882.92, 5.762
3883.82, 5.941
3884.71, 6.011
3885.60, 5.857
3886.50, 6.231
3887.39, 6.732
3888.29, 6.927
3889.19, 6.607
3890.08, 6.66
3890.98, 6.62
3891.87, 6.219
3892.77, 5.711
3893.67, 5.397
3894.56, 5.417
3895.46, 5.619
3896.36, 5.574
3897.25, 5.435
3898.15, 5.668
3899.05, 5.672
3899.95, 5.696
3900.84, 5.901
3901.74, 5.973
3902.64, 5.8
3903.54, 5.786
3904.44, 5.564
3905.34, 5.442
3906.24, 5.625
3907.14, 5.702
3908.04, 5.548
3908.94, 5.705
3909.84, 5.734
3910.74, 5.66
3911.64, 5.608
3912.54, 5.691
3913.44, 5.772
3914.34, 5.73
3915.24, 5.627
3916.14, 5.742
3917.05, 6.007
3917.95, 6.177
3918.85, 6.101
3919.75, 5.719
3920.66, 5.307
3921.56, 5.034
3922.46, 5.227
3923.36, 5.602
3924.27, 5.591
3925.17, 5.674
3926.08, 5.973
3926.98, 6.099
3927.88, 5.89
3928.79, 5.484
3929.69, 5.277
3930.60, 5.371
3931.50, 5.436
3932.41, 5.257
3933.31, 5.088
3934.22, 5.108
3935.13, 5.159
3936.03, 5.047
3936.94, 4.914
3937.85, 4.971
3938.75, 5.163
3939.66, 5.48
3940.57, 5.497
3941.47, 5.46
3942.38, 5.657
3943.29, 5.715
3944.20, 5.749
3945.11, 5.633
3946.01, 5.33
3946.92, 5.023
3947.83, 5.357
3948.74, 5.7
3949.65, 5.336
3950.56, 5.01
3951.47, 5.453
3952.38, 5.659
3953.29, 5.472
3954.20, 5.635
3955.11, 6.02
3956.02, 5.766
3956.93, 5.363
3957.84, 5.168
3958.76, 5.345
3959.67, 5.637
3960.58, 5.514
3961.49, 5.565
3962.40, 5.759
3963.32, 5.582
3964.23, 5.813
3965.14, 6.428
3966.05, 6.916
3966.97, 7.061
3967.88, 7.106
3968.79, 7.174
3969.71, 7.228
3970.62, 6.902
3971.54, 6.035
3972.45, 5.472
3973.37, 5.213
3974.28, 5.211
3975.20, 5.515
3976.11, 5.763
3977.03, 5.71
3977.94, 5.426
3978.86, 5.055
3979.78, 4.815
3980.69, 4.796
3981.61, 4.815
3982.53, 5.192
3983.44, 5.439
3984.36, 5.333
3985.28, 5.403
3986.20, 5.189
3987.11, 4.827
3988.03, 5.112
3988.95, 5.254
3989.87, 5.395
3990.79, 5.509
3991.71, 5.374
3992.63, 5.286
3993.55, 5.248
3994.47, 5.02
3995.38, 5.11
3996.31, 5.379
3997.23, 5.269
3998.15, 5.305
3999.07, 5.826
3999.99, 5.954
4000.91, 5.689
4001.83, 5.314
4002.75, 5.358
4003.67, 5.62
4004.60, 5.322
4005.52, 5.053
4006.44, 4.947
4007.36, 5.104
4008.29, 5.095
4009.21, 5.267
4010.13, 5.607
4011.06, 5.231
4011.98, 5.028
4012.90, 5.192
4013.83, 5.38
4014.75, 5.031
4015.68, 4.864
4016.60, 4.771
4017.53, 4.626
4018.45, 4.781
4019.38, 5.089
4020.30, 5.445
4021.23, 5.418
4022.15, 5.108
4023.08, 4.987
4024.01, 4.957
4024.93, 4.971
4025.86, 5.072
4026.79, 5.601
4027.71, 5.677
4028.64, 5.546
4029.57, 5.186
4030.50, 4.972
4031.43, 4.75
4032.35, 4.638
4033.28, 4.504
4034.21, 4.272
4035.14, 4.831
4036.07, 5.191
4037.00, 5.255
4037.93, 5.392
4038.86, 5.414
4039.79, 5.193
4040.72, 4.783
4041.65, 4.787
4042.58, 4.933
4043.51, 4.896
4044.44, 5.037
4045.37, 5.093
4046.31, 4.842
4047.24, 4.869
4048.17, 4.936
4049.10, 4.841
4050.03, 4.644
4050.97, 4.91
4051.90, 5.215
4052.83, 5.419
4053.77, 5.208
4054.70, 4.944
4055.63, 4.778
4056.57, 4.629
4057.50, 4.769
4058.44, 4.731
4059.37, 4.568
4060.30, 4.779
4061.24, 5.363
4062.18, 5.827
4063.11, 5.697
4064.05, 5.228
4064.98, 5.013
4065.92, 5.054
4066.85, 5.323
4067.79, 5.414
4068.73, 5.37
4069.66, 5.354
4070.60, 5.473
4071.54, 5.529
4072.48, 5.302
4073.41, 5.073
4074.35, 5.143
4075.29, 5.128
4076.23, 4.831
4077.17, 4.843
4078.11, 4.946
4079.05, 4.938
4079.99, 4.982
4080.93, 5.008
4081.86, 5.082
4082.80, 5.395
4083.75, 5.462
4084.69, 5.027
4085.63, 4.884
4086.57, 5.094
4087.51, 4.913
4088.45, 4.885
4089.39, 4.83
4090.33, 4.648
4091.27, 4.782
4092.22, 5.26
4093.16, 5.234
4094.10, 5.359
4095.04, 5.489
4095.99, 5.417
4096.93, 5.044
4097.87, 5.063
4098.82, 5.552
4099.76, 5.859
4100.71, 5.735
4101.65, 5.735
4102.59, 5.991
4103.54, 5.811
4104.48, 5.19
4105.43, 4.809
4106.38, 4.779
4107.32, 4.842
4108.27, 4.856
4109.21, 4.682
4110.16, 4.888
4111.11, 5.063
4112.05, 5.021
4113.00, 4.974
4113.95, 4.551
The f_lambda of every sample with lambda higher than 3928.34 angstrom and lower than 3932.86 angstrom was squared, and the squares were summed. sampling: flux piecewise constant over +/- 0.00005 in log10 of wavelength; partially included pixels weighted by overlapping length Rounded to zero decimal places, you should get 144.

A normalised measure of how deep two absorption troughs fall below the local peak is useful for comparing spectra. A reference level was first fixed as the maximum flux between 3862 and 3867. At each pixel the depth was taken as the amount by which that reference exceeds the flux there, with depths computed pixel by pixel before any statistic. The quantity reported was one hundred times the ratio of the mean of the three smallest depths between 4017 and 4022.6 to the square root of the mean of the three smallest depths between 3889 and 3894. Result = 257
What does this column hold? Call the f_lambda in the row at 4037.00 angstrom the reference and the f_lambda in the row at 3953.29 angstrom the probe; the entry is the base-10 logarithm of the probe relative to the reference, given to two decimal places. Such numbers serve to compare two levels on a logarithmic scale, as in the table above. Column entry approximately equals 0.02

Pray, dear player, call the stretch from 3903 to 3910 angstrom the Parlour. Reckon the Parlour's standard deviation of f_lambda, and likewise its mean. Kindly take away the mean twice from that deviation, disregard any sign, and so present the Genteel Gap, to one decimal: 11.2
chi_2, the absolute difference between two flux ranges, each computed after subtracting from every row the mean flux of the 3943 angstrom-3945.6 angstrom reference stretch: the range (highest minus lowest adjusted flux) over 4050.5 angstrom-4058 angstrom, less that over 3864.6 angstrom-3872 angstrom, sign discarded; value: 3.0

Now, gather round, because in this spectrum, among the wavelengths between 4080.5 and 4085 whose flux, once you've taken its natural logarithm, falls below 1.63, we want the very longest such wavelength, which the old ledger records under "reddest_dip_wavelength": 4084.69 angstrom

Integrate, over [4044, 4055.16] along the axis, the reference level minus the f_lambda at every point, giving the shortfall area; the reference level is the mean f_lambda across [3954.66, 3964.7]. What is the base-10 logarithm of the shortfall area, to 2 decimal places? 0.82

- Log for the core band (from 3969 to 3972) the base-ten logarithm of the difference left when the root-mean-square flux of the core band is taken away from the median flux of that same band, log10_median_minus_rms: -0.79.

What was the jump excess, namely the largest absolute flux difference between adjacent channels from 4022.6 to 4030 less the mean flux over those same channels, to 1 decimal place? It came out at -4.7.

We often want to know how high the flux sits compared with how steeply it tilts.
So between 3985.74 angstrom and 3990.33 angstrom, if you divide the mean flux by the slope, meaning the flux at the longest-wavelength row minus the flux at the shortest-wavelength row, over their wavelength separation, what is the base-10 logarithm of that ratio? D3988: 2.0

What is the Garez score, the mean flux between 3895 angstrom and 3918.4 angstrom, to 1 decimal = 5.7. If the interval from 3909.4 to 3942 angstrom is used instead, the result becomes 5.5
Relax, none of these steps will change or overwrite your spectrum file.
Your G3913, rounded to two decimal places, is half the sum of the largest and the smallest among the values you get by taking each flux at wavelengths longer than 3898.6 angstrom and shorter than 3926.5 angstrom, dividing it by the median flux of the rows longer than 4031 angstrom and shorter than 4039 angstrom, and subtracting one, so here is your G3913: 0.16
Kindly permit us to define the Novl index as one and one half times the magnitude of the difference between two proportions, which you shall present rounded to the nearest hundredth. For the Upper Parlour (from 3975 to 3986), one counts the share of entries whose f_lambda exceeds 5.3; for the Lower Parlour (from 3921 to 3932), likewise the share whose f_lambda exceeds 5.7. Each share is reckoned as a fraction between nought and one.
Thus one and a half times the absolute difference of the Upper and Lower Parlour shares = 0.50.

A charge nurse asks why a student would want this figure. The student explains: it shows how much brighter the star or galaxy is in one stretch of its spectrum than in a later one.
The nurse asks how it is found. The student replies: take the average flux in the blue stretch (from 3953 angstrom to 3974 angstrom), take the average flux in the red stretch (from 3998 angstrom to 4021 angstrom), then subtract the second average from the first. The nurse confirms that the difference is 0.77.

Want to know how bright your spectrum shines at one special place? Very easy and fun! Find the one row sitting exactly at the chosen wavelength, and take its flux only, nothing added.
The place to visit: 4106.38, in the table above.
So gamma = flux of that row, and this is 4.779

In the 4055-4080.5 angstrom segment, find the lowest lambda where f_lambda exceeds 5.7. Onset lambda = 4062.18 angstrom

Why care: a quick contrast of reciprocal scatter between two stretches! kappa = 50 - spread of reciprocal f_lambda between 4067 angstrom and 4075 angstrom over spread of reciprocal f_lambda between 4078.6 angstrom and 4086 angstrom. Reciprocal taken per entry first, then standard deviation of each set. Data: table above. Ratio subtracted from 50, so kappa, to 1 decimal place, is 49.3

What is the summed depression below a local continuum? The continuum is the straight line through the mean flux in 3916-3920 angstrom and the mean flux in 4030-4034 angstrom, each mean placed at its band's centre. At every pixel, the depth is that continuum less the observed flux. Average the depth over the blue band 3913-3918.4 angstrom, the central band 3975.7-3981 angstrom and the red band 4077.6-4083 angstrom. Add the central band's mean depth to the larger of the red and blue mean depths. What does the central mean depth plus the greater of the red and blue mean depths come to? 0.2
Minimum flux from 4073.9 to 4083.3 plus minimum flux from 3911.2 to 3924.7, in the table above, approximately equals 9.9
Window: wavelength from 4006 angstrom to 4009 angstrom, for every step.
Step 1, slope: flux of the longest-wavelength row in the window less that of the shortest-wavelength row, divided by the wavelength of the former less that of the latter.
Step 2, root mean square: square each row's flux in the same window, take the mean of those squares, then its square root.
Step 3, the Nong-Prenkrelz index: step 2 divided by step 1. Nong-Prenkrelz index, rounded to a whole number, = 63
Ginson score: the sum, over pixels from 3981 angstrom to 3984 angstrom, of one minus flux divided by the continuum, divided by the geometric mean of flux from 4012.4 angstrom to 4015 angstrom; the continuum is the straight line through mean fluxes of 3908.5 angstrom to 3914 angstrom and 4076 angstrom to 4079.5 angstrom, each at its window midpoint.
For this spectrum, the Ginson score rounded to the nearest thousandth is 0.022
